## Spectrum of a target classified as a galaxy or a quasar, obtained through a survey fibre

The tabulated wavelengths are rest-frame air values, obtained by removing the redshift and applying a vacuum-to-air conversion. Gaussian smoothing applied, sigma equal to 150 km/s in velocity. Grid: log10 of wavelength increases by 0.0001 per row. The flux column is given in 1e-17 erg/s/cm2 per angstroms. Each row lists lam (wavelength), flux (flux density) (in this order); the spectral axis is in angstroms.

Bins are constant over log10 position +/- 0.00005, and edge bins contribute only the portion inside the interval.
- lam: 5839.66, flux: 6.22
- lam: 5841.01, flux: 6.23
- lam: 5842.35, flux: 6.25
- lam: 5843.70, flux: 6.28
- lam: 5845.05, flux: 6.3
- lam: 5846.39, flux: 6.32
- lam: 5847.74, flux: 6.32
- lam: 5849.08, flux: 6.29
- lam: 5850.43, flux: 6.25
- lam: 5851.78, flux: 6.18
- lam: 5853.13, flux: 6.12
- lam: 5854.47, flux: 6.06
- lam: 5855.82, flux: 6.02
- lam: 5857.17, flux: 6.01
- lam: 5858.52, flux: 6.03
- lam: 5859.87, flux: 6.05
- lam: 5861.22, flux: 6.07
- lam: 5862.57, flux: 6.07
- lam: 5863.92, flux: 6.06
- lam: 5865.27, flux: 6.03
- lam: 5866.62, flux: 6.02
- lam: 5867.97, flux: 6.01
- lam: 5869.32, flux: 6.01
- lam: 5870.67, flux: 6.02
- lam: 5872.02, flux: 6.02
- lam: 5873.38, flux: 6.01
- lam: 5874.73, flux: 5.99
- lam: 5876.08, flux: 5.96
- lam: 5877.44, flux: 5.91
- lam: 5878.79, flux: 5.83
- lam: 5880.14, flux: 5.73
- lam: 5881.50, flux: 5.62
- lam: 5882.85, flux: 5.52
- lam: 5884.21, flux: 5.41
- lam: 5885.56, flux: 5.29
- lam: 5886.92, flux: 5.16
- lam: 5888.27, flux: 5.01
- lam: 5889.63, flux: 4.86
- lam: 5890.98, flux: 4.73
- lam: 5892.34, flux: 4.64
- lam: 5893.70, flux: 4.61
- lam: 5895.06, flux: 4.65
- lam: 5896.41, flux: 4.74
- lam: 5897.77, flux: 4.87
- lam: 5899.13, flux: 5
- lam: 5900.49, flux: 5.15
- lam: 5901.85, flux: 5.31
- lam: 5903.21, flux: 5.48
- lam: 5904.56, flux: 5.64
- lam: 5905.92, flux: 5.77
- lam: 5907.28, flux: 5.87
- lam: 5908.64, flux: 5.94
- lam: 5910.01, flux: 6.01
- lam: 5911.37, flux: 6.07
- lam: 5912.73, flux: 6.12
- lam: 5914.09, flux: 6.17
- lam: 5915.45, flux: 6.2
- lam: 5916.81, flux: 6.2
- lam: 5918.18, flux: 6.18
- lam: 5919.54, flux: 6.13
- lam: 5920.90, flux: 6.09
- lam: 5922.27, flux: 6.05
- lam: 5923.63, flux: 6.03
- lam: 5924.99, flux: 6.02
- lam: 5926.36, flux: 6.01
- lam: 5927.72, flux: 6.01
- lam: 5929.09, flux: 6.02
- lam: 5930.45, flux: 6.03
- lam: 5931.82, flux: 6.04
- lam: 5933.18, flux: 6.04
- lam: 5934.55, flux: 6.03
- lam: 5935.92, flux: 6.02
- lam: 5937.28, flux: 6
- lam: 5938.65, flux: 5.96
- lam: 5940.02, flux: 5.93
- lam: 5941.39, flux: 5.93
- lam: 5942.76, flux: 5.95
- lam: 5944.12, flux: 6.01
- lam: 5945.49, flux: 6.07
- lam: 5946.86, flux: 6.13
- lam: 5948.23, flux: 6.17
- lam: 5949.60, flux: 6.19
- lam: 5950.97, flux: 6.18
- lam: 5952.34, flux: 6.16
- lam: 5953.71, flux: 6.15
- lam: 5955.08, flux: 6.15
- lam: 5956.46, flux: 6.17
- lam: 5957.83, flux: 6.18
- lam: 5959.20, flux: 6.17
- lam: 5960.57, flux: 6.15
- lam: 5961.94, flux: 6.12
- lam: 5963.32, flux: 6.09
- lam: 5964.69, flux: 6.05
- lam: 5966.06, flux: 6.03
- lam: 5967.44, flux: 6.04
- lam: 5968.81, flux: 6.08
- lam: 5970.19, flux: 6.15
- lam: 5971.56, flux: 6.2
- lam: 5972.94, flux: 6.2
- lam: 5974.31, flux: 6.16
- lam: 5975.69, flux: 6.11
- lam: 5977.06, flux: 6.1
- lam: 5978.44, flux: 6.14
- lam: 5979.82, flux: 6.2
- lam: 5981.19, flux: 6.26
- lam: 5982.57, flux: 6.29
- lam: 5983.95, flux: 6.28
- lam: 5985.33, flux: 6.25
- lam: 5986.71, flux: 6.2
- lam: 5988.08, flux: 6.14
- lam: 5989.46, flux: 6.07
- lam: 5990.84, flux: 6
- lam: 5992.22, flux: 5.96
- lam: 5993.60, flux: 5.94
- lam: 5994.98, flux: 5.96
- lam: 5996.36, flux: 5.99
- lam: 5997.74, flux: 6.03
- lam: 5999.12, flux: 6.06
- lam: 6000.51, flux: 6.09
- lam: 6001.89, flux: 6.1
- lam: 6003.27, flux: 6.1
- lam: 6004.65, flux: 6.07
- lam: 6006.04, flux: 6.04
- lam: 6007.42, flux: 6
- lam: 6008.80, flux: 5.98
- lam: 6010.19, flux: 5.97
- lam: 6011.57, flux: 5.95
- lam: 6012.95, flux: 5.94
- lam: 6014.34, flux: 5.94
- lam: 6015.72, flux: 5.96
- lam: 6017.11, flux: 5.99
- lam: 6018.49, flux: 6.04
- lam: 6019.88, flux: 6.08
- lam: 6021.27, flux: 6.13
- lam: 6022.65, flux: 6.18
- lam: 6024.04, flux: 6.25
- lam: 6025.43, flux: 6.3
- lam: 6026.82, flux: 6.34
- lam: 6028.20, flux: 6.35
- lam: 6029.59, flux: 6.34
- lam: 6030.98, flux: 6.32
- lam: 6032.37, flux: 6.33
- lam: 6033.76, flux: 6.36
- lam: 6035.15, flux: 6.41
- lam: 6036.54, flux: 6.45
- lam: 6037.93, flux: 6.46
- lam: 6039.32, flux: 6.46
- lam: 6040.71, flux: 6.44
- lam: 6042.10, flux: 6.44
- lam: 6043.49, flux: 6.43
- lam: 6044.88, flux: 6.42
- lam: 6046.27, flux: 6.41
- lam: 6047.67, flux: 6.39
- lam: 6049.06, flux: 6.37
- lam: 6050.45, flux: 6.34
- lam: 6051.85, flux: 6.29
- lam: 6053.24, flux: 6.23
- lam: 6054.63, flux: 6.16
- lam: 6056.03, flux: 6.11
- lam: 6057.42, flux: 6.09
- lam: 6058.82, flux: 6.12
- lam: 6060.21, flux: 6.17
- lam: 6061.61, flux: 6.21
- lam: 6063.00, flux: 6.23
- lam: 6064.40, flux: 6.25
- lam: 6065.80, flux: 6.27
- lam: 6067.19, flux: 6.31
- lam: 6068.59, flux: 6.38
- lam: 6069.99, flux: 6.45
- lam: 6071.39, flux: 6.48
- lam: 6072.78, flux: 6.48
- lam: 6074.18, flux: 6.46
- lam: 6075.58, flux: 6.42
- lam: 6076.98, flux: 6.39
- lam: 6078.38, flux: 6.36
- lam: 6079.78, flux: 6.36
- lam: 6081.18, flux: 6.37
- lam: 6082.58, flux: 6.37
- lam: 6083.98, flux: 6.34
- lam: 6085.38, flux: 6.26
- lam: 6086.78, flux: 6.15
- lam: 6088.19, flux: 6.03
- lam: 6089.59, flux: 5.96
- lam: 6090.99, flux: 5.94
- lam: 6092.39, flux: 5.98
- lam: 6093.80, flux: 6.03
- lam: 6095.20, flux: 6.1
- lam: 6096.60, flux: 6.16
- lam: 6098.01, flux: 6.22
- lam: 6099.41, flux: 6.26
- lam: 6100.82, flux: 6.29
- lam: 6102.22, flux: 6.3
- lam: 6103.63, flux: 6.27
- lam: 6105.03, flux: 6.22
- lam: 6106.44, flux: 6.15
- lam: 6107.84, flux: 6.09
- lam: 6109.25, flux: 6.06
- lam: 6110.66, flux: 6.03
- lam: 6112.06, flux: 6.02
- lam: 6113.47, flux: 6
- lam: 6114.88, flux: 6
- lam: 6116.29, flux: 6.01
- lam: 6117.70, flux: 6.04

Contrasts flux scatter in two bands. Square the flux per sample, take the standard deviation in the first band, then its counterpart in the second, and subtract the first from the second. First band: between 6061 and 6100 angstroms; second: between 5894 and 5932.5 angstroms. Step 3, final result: 3.2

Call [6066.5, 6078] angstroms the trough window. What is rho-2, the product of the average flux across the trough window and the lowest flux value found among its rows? 40.5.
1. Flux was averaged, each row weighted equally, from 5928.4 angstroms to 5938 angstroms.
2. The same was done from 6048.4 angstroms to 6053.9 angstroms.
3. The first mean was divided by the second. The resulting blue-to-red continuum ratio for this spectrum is 0.955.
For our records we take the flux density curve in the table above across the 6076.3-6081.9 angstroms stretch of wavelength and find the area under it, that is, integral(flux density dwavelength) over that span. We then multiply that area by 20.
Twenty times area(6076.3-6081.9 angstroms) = 713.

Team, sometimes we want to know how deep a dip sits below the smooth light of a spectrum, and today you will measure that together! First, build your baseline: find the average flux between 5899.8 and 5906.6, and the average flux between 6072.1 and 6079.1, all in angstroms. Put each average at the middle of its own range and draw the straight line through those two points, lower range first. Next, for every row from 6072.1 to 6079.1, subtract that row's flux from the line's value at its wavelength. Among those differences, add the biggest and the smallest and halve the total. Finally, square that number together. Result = 0.000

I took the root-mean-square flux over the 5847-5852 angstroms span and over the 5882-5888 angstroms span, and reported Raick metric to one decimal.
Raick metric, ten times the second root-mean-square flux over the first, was 8.5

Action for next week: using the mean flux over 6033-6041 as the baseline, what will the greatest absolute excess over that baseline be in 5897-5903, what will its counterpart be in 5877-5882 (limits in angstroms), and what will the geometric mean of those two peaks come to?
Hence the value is 1.1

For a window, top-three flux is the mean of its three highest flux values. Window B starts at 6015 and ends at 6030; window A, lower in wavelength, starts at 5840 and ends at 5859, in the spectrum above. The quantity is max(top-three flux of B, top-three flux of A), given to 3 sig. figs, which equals 6.34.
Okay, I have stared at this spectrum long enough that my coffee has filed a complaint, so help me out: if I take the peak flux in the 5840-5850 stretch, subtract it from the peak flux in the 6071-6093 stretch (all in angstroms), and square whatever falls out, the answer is 0.026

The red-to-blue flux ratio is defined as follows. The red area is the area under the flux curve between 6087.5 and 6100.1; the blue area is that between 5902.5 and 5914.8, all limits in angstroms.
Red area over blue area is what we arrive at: 1.06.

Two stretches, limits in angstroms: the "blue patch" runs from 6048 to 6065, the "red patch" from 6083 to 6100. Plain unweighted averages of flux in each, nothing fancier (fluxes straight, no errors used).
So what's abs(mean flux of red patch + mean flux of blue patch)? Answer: 12.3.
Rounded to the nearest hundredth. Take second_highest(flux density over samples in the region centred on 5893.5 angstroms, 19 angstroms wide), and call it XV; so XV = 5.31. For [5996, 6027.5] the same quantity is 6.30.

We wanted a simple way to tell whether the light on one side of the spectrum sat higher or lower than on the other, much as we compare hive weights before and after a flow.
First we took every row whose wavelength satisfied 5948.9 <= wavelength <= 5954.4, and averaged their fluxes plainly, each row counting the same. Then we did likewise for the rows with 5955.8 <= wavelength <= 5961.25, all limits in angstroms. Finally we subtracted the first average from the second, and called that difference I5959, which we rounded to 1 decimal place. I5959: 0.0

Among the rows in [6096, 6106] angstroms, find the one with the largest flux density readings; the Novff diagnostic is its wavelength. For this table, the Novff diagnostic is 6102.22 angstroms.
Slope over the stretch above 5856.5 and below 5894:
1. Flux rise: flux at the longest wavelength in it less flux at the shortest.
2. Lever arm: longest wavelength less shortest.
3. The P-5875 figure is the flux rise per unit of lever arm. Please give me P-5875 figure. -0.04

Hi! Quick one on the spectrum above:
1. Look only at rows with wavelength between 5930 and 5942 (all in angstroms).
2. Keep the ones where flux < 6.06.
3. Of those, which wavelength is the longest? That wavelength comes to 5941.39 angstroms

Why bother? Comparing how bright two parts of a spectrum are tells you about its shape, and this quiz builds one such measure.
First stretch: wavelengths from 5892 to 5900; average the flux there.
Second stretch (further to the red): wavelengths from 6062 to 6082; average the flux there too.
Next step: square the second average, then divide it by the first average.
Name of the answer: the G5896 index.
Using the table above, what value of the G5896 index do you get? 8.5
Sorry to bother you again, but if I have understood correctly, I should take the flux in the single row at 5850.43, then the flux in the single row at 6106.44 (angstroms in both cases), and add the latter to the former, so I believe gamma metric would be 12.4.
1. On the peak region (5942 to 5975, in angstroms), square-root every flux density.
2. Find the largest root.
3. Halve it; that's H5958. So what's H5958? 1.24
